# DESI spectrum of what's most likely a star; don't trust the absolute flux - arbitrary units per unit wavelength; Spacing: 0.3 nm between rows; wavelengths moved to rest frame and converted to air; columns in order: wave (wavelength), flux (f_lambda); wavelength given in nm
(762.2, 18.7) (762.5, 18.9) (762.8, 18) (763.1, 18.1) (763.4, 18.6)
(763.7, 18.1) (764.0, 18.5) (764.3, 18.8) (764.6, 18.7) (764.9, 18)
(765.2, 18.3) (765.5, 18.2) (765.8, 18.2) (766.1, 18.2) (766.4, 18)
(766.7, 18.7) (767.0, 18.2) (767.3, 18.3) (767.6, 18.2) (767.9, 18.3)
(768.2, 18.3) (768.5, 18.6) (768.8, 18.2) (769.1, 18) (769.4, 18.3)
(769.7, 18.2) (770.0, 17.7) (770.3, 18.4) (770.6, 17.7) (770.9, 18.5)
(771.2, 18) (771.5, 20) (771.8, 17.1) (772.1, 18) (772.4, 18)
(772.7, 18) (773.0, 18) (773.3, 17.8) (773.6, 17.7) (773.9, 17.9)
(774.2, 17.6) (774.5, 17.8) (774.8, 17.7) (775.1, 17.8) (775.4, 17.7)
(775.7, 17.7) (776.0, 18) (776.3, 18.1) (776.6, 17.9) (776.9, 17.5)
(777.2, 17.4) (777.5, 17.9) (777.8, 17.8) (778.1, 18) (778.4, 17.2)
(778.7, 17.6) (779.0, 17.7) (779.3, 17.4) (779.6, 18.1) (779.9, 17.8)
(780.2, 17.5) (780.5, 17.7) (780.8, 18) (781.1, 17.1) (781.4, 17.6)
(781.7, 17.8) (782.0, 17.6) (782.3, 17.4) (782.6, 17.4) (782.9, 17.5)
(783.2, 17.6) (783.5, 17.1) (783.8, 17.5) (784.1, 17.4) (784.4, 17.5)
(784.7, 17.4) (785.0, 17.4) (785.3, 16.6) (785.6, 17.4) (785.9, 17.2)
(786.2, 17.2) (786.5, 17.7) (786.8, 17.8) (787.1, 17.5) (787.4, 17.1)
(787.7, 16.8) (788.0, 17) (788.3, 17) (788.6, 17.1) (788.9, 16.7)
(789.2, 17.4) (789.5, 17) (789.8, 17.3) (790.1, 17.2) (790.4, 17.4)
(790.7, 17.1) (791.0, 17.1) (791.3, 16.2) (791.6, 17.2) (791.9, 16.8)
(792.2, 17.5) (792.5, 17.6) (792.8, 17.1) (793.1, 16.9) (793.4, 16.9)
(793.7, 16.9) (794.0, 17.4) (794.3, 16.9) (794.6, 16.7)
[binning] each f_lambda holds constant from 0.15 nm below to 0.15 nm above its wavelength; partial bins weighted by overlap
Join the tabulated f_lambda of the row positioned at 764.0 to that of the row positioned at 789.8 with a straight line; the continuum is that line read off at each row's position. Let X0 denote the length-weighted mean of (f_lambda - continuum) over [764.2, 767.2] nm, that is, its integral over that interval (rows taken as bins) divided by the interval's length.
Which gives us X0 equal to -0.10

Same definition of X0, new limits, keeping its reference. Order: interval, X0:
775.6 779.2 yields -0.15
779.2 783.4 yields -0.09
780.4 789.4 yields -0.18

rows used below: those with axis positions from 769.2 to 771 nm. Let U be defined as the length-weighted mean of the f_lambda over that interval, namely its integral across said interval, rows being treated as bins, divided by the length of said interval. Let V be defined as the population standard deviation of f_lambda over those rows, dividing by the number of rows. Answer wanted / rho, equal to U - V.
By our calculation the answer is 17.8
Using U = 18.1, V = 0.32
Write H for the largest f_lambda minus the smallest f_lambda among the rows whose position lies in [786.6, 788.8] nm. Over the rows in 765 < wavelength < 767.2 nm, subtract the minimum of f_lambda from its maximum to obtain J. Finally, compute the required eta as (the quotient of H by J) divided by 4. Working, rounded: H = 1.00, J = 0.7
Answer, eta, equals 0.36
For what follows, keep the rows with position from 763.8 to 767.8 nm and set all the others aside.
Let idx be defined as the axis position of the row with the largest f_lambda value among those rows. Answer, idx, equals 764.3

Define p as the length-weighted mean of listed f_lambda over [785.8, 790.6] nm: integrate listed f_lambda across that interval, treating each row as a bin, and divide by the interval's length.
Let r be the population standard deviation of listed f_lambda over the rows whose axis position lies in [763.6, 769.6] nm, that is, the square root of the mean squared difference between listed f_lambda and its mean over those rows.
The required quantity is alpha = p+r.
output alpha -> 17.44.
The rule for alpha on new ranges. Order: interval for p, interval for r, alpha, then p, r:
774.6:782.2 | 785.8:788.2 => 18.03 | 17.7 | 0.33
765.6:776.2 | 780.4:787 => 18.37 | 18.1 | 0.29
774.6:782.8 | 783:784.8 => 17.84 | 17.7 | 0.16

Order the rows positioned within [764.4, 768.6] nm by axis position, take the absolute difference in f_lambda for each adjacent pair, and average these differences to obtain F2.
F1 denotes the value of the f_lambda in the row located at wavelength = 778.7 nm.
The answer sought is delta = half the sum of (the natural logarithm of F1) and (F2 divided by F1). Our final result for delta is 1.44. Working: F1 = 17.6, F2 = 0.24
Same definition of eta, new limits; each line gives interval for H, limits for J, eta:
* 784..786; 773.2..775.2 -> 0.75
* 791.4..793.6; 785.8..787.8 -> 0.20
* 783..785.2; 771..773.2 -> 0.04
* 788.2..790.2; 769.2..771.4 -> 0.22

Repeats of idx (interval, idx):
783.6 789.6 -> 786.8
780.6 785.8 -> 780.8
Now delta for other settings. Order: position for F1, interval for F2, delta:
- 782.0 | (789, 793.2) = 1.45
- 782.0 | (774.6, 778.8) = 1.44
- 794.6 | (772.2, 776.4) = 1.41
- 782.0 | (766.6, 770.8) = 1.44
